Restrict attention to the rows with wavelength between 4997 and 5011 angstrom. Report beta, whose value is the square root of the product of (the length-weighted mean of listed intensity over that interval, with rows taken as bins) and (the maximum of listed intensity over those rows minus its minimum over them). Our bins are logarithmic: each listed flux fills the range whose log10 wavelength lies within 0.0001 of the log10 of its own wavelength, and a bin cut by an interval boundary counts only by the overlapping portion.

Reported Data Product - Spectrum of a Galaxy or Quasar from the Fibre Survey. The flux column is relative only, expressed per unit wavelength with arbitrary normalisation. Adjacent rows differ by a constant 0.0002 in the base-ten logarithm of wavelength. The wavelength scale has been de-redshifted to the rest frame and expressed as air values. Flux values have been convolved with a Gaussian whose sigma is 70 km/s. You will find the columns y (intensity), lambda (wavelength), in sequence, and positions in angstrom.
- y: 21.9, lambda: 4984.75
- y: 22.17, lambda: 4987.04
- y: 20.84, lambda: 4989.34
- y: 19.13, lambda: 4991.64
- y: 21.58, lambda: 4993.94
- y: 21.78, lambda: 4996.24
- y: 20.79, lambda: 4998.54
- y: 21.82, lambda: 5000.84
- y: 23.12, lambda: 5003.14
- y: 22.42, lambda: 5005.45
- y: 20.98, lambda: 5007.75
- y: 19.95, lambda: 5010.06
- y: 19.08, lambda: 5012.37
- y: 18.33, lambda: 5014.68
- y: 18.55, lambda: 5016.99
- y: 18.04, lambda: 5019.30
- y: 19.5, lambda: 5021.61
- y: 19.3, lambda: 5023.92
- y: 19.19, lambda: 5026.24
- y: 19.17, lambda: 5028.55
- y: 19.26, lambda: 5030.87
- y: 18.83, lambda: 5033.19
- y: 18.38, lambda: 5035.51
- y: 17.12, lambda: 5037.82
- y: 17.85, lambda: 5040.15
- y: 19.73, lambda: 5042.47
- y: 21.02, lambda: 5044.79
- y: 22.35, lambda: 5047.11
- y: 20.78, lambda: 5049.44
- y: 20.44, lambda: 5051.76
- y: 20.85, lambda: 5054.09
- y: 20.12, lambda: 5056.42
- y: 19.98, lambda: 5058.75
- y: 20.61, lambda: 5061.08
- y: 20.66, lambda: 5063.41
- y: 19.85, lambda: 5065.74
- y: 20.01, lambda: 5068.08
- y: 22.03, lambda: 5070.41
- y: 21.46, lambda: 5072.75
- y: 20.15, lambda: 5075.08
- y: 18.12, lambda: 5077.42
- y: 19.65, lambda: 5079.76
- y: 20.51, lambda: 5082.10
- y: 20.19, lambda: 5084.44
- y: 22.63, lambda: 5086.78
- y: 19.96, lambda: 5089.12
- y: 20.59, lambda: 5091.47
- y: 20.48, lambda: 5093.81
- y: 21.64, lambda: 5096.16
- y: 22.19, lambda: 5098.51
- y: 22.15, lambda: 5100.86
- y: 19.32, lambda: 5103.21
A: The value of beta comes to 8.3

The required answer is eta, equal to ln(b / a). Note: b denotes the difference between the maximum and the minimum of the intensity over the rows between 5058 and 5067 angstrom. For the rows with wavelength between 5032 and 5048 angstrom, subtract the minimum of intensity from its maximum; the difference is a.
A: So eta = -1.9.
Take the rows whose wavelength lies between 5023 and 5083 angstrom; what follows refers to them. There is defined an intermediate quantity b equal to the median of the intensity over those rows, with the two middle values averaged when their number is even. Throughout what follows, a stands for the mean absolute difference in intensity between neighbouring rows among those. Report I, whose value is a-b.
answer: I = -19.2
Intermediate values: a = 0.83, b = 20.0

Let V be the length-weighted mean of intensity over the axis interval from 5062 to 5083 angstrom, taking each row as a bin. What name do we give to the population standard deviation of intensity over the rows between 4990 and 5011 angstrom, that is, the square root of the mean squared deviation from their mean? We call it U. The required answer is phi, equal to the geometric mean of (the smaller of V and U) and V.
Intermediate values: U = 1.2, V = 20.3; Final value 4.8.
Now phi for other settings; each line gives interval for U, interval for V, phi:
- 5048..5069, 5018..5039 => 2.6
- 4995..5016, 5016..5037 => 5.3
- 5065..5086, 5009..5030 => 4.5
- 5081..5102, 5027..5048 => 4.3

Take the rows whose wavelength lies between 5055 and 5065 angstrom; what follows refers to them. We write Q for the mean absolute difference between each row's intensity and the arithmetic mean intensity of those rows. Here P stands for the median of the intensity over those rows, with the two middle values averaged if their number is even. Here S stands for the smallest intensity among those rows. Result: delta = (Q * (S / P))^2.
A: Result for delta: 0.08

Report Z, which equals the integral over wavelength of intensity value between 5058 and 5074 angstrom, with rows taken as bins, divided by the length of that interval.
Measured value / 20.7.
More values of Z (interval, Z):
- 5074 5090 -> 20.2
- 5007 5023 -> 19.2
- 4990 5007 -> 21.5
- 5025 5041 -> 18.5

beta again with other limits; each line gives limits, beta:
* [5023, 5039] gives 6.4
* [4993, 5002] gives 4.7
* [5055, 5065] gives 3.7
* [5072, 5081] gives 8.1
